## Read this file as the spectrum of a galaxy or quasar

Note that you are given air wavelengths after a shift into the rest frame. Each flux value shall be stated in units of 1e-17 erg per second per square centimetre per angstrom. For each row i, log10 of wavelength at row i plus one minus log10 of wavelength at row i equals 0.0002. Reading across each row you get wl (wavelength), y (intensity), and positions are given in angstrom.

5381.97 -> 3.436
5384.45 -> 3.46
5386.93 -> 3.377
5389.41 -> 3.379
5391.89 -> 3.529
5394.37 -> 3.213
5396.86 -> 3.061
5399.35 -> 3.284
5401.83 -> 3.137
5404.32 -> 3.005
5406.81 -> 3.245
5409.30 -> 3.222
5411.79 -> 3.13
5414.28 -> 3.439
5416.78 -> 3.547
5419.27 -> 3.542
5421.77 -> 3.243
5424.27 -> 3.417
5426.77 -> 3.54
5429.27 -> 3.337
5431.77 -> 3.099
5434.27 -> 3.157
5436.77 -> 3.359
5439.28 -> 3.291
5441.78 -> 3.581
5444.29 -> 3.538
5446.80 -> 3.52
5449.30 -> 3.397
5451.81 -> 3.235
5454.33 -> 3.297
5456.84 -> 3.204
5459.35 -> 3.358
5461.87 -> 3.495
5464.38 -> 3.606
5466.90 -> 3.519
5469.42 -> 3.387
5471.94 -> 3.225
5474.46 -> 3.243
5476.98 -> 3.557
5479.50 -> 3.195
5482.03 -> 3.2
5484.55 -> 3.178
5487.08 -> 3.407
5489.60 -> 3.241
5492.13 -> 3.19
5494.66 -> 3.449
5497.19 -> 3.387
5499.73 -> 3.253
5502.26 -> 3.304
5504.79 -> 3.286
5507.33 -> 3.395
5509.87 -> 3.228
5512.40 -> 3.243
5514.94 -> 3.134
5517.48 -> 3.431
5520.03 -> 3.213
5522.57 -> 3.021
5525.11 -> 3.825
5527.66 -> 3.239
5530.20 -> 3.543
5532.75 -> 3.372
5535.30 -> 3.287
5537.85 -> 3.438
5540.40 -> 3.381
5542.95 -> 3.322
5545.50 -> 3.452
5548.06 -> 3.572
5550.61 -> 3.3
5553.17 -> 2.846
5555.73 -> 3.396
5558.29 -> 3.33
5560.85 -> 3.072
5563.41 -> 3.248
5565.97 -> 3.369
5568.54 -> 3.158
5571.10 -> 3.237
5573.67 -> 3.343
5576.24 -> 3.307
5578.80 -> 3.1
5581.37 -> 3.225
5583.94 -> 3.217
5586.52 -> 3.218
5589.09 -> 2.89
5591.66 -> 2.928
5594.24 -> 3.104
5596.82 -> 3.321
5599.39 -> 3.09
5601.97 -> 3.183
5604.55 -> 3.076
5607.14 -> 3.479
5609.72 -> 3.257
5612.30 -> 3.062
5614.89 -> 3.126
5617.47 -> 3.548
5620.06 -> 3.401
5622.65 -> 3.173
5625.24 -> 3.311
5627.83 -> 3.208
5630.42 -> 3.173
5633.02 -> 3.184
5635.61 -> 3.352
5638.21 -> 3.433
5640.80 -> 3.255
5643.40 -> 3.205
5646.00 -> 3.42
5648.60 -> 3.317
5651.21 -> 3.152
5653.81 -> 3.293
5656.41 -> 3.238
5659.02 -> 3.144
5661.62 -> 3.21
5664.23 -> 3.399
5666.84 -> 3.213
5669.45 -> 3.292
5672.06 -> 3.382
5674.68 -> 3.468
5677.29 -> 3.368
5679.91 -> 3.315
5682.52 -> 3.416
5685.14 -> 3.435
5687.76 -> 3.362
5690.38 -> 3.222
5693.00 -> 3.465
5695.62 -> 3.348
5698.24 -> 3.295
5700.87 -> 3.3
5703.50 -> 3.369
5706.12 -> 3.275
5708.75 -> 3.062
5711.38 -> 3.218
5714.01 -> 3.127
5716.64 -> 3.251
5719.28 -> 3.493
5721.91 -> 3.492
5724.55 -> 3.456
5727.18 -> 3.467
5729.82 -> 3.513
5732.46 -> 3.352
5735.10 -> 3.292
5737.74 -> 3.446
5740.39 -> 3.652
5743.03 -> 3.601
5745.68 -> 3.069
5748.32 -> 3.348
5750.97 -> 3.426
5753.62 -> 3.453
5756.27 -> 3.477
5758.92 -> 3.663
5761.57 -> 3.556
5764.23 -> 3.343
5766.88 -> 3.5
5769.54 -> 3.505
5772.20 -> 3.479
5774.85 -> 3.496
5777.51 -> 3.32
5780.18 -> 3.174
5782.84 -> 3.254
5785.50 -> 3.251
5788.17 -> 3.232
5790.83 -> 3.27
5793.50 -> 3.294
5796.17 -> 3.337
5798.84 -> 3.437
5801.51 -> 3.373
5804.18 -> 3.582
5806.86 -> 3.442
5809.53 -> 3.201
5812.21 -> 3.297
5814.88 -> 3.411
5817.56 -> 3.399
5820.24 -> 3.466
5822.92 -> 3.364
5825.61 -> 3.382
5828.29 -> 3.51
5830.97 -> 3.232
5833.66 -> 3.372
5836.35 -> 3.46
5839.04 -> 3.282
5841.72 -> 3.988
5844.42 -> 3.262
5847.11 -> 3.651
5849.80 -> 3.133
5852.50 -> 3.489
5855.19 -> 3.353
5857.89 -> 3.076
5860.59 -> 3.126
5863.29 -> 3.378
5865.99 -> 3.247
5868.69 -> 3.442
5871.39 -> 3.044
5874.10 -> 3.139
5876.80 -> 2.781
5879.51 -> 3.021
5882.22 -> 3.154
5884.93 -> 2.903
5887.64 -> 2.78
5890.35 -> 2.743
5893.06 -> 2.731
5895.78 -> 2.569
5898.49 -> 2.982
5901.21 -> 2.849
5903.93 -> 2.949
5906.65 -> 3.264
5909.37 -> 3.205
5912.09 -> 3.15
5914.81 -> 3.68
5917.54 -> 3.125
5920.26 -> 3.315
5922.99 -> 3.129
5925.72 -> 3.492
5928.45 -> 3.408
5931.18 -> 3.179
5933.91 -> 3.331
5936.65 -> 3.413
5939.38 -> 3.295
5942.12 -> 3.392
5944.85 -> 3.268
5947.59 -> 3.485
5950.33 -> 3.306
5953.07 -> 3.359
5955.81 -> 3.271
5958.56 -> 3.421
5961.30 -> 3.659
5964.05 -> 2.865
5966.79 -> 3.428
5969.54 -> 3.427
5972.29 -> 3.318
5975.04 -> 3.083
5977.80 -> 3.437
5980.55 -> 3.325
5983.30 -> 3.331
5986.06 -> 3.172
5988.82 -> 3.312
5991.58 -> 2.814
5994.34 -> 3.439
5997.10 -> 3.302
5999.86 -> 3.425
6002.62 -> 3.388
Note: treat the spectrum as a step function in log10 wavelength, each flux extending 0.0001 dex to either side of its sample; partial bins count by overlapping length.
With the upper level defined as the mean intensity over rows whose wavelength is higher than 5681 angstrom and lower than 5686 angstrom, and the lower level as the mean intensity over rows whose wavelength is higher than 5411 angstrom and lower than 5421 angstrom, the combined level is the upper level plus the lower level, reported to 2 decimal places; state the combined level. 6.84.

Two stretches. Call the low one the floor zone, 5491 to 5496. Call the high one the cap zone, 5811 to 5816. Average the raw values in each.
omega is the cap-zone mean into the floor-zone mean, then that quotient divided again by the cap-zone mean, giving 0.295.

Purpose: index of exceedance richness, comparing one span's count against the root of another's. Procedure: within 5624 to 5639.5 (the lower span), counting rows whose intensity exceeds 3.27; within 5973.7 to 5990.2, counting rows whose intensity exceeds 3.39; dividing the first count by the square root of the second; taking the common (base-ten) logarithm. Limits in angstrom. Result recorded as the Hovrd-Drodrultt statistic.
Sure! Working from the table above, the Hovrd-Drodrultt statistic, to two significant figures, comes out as 0.48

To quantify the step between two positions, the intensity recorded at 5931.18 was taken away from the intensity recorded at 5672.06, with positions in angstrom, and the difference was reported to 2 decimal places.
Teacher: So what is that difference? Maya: 0.20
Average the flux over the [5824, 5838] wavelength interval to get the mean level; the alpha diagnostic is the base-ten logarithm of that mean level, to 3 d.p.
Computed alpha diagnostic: 0.530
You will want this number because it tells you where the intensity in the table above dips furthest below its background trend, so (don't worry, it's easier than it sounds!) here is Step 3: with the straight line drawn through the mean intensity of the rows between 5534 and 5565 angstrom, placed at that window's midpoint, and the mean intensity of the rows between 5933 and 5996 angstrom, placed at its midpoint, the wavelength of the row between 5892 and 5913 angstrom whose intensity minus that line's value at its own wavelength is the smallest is 5895.78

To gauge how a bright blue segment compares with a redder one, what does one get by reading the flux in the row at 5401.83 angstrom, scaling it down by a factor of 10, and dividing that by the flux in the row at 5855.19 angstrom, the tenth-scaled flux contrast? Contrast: 0.094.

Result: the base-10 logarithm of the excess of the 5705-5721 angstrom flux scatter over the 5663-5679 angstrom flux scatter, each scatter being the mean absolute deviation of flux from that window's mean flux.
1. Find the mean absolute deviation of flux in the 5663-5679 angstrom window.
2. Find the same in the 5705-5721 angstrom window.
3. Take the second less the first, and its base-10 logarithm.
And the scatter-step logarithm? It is -1.46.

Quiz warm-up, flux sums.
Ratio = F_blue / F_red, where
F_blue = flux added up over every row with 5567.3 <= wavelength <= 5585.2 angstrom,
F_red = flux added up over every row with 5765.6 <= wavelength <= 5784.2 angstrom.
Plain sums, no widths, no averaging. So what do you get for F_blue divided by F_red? 0.952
